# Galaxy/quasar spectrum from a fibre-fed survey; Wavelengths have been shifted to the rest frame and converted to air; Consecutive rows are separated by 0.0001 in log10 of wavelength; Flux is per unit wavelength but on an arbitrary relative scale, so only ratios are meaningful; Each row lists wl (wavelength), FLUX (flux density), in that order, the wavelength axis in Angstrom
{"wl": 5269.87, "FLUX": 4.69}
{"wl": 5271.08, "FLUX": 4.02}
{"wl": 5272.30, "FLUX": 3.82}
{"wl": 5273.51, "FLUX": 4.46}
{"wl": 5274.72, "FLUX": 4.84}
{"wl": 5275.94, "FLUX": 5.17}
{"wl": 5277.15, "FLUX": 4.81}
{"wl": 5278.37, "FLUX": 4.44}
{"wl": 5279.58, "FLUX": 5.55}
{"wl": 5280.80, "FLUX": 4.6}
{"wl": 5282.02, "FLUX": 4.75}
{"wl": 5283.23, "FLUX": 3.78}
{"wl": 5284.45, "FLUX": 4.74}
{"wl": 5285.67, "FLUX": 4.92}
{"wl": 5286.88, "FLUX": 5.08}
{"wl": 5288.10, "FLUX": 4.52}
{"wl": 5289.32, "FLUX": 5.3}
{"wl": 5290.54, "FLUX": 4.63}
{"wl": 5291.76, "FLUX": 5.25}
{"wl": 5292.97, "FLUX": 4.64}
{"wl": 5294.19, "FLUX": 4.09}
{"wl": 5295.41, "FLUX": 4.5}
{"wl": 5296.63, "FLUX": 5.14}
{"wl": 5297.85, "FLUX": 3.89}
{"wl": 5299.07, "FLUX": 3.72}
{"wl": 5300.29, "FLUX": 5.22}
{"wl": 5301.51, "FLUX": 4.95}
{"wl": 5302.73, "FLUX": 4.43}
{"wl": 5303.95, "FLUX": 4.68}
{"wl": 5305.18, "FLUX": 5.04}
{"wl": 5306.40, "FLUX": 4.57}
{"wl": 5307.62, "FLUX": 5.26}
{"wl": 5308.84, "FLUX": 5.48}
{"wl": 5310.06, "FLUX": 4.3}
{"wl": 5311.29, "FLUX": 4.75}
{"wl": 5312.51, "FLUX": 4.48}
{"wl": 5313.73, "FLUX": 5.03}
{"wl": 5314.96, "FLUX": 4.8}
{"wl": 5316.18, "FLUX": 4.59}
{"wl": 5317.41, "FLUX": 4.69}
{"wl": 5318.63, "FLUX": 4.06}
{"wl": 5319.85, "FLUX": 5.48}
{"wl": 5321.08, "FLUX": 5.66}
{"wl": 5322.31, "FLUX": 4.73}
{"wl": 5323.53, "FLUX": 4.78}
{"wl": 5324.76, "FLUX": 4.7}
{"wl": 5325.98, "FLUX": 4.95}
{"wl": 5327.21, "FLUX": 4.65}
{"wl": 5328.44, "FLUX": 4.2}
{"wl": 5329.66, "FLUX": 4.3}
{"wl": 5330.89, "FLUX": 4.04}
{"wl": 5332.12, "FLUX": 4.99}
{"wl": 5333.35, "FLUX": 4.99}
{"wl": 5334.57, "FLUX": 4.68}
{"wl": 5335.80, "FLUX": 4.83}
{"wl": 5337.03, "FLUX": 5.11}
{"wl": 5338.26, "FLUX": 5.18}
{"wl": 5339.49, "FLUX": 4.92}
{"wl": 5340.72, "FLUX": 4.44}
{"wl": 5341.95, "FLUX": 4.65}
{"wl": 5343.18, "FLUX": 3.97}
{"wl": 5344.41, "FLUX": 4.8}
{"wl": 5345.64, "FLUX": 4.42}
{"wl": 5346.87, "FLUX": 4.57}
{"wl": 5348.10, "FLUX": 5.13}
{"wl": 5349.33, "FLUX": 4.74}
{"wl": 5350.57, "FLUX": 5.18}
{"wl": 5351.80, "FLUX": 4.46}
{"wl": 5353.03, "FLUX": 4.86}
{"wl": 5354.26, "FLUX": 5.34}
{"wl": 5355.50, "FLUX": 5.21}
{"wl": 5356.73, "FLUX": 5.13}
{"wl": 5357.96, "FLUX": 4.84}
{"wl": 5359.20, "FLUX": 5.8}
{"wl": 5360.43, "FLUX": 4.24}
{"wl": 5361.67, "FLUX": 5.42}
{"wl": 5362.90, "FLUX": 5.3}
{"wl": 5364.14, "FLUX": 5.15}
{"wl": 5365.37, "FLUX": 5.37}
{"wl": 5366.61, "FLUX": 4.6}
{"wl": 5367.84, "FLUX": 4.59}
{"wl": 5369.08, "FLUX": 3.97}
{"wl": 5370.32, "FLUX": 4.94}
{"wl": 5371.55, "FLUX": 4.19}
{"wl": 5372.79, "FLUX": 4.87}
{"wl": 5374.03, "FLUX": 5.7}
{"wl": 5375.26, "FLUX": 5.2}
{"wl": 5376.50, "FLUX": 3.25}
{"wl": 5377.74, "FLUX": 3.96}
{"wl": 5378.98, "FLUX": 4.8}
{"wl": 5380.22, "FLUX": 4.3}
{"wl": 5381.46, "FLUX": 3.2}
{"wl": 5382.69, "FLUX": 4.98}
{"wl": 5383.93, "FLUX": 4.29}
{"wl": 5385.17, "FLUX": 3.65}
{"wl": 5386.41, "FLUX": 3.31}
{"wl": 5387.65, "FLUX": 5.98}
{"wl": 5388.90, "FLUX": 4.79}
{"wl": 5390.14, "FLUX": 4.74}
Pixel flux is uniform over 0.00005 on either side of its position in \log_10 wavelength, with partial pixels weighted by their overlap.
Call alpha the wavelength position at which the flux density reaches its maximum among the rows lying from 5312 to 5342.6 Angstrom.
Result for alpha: 5321.08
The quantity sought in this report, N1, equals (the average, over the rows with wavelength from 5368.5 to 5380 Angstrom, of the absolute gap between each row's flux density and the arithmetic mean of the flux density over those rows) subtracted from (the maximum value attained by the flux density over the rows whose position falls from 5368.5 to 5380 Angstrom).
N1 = 5.08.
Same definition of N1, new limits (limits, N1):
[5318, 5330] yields 5.29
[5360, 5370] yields 4.94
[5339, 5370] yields 5.43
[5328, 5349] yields 4.86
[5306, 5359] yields 5.35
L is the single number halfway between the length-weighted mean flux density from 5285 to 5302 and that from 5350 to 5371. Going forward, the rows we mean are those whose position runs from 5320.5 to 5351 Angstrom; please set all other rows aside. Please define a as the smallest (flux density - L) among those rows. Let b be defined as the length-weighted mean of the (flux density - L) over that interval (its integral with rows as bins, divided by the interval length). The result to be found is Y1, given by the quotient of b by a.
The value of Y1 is 0.107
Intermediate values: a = -0.86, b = -0.09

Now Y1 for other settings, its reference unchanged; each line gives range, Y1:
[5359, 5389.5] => 0.132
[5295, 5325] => 0.065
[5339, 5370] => -0.014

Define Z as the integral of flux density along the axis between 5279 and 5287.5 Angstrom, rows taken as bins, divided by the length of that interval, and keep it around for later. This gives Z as 4.8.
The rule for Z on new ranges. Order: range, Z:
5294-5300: 4.3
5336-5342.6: 4.9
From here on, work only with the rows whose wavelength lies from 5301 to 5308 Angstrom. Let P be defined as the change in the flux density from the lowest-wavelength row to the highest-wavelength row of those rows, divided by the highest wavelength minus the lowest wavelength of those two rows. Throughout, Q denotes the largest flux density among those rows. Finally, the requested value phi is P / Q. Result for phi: 0.01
